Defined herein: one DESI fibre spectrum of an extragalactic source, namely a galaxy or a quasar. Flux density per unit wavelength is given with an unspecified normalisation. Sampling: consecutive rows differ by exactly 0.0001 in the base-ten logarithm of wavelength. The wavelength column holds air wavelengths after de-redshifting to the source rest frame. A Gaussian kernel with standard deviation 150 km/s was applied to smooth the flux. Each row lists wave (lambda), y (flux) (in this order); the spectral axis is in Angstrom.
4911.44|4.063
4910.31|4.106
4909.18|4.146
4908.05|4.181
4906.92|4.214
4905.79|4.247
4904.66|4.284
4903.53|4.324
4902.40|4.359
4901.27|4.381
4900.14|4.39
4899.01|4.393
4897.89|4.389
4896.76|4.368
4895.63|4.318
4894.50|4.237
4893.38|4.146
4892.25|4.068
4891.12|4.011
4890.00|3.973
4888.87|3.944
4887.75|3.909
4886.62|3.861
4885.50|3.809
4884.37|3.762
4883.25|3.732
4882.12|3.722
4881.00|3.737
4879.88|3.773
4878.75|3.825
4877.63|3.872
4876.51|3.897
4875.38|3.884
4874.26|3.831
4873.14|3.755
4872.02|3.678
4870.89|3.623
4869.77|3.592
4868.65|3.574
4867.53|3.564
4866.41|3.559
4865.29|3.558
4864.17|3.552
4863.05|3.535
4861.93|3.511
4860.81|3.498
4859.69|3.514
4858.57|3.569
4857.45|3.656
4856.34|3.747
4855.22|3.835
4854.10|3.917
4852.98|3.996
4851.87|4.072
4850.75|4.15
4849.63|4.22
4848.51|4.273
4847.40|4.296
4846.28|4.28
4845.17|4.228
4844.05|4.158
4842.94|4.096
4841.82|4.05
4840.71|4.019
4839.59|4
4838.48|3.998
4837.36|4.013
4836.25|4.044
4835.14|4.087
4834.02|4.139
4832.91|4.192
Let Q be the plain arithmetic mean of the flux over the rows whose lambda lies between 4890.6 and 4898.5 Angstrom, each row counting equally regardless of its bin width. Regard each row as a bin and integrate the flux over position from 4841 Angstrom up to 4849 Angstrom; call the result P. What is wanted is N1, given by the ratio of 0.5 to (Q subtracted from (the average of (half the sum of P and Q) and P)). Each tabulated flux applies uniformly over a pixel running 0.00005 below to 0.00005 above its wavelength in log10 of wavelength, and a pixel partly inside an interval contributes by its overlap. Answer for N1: 0.023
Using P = 34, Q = 4.22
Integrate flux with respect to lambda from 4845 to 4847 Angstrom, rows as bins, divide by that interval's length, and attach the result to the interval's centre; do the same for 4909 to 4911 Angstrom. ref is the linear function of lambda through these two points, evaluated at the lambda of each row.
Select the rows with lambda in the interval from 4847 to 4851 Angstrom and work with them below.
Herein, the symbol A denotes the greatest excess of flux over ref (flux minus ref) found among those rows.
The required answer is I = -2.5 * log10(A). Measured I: 3.7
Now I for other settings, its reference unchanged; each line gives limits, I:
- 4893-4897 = 1.7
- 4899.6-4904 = 1.5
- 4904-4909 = 2.1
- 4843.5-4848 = 3.7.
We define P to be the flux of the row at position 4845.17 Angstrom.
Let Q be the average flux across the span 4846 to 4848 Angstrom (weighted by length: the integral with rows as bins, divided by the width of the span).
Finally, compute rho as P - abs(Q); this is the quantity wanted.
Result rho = -0.1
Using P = 4.228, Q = 4.29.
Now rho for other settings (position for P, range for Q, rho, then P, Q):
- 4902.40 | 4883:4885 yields 0.6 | 4.359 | 3.75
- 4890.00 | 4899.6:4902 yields -0.4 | 3.973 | 4.38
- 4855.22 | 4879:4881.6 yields 0.1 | 3.835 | 3.76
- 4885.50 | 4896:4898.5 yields -0.6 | 3.809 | 4.38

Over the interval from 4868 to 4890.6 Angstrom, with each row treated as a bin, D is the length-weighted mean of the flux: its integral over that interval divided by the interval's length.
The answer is 3.8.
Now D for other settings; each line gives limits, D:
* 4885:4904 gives 4.2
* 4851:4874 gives 3.7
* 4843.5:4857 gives 4.1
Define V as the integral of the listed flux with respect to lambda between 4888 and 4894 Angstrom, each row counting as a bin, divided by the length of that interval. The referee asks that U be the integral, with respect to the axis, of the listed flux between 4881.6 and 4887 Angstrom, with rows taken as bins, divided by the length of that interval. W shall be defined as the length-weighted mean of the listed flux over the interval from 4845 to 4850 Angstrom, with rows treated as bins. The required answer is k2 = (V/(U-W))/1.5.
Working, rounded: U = 3.77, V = 4.03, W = 4.3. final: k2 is -5.4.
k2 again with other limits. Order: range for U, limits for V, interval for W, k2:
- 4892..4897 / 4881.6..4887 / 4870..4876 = 5.2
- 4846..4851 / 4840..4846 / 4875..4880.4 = 6.9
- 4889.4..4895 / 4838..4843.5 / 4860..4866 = 4.8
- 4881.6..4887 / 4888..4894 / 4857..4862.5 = 11.7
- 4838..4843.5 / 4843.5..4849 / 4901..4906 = -10.1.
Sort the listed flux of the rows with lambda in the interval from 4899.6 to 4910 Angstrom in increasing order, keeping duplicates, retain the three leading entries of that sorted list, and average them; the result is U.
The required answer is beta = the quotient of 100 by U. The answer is 24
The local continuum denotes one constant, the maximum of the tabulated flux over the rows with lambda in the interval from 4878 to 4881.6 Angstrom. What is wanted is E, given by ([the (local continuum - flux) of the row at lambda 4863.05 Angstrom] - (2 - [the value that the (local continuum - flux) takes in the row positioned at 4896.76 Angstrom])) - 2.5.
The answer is -4.75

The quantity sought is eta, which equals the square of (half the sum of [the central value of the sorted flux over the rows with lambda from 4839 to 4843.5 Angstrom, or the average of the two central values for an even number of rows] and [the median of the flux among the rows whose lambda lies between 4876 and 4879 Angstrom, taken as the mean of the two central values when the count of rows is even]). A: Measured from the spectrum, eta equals 15.6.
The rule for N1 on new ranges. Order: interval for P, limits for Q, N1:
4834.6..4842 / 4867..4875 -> 0.025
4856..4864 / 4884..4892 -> 0.027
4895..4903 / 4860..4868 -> 0.021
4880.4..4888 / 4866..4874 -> 0.027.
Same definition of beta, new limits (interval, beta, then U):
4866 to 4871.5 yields 28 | 3.6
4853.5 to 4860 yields 28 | 3.6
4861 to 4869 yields 28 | 3.5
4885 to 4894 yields 26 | 3.9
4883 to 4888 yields 27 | 3.8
